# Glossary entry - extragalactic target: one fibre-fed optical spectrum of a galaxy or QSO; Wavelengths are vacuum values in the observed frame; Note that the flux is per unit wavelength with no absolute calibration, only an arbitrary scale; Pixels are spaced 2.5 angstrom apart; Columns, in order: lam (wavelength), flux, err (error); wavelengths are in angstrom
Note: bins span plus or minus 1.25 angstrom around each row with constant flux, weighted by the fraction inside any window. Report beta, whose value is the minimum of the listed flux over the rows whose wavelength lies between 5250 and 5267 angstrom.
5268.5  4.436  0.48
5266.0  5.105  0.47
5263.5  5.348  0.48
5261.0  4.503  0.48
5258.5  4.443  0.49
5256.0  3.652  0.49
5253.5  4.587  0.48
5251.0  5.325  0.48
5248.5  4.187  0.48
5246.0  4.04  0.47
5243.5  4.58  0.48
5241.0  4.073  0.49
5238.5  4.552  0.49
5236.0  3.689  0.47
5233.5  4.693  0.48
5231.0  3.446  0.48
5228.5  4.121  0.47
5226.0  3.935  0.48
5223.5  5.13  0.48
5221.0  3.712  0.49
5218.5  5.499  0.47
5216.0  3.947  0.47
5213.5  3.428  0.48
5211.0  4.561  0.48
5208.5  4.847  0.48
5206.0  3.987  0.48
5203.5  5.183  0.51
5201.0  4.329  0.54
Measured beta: 3.652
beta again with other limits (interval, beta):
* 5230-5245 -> 3.446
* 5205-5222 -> 3.428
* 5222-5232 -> 3.446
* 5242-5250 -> 4.04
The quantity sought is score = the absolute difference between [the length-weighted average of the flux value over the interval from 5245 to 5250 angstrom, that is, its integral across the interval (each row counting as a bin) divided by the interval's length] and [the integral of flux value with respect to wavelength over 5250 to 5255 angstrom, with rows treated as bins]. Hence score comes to 20.2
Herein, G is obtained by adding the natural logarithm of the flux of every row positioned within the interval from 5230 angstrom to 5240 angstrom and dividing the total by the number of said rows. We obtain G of 1.40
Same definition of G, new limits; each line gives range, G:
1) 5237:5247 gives 1.46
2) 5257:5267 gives 1.58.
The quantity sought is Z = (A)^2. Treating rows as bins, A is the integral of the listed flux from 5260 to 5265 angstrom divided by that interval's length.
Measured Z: 24.6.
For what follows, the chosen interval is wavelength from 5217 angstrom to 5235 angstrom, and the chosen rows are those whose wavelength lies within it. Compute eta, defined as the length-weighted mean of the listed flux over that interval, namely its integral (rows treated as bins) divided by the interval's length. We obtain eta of 4.35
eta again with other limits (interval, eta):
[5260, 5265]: 4.96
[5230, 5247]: 4.17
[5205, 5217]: 4.16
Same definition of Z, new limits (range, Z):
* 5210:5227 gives 18.6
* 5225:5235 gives 16.3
